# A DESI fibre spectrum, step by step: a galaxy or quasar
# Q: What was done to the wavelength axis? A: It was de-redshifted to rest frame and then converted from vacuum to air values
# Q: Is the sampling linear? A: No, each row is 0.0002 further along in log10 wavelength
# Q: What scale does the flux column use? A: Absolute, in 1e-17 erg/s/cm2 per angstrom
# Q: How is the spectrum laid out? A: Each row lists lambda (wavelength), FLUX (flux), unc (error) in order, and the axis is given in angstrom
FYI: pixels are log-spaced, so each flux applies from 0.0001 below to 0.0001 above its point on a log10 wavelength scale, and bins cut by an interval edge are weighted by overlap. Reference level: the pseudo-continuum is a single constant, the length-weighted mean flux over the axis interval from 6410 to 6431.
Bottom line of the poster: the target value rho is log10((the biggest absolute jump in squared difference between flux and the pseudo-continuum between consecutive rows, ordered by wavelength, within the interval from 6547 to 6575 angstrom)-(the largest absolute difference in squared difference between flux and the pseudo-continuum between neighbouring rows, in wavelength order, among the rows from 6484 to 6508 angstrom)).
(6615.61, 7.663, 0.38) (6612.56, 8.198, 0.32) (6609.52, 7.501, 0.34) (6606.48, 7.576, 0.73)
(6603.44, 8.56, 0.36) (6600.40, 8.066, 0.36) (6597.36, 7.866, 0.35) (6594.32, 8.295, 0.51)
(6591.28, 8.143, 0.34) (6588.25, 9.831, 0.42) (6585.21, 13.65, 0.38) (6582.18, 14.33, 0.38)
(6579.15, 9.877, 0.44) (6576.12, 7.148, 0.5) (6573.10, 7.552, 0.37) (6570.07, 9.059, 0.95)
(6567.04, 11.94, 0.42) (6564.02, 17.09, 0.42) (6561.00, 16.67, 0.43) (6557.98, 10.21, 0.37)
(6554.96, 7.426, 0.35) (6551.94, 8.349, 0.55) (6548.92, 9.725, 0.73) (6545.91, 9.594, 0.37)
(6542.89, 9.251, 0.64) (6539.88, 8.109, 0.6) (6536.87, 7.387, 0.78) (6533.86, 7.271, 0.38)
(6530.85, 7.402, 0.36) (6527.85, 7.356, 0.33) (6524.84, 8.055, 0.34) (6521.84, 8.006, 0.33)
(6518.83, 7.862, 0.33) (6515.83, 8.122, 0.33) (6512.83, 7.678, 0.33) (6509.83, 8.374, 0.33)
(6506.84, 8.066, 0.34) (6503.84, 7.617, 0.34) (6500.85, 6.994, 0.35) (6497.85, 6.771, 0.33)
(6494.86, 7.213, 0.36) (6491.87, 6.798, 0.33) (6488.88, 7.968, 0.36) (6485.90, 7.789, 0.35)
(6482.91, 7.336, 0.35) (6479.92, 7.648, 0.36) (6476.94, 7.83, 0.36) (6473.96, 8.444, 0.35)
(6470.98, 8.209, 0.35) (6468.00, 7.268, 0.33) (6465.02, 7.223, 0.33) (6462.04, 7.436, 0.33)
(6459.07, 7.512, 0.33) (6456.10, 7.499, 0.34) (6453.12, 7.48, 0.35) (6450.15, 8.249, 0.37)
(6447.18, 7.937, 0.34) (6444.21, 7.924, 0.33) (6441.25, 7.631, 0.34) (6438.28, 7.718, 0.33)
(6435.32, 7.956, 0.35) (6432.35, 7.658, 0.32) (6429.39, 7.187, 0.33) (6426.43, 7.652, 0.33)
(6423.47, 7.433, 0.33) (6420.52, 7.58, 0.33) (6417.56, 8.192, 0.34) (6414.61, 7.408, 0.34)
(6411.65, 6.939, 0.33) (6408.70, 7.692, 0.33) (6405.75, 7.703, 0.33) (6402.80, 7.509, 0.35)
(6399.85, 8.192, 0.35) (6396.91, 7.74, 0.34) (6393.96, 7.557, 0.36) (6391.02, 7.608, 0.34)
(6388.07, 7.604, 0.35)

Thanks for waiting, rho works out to 1.9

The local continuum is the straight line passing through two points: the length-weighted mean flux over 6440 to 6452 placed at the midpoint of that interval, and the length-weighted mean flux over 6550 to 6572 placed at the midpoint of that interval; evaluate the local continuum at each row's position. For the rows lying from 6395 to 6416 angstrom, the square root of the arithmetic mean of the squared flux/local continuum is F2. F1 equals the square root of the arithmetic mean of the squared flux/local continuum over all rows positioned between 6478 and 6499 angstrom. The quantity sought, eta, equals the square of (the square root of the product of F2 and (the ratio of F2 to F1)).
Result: 1.6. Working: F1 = 0.80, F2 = 1.14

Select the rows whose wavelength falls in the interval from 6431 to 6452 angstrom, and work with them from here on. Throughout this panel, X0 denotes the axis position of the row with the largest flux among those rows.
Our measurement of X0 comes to 6450.15 angstrom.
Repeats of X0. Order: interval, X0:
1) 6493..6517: 6509.83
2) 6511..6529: 6515.83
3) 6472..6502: 6473.96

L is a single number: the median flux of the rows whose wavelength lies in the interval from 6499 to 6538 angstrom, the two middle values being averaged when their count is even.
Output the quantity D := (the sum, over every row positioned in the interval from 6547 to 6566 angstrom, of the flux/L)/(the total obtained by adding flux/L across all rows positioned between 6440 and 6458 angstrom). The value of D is 1.49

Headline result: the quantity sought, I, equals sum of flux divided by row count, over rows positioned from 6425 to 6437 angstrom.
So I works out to 7.6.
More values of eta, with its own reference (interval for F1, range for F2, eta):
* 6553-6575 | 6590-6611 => 0.4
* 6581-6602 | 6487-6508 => 0.7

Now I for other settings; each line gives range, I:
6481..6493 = 7.5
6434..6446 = 7.8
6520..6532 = 7.7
